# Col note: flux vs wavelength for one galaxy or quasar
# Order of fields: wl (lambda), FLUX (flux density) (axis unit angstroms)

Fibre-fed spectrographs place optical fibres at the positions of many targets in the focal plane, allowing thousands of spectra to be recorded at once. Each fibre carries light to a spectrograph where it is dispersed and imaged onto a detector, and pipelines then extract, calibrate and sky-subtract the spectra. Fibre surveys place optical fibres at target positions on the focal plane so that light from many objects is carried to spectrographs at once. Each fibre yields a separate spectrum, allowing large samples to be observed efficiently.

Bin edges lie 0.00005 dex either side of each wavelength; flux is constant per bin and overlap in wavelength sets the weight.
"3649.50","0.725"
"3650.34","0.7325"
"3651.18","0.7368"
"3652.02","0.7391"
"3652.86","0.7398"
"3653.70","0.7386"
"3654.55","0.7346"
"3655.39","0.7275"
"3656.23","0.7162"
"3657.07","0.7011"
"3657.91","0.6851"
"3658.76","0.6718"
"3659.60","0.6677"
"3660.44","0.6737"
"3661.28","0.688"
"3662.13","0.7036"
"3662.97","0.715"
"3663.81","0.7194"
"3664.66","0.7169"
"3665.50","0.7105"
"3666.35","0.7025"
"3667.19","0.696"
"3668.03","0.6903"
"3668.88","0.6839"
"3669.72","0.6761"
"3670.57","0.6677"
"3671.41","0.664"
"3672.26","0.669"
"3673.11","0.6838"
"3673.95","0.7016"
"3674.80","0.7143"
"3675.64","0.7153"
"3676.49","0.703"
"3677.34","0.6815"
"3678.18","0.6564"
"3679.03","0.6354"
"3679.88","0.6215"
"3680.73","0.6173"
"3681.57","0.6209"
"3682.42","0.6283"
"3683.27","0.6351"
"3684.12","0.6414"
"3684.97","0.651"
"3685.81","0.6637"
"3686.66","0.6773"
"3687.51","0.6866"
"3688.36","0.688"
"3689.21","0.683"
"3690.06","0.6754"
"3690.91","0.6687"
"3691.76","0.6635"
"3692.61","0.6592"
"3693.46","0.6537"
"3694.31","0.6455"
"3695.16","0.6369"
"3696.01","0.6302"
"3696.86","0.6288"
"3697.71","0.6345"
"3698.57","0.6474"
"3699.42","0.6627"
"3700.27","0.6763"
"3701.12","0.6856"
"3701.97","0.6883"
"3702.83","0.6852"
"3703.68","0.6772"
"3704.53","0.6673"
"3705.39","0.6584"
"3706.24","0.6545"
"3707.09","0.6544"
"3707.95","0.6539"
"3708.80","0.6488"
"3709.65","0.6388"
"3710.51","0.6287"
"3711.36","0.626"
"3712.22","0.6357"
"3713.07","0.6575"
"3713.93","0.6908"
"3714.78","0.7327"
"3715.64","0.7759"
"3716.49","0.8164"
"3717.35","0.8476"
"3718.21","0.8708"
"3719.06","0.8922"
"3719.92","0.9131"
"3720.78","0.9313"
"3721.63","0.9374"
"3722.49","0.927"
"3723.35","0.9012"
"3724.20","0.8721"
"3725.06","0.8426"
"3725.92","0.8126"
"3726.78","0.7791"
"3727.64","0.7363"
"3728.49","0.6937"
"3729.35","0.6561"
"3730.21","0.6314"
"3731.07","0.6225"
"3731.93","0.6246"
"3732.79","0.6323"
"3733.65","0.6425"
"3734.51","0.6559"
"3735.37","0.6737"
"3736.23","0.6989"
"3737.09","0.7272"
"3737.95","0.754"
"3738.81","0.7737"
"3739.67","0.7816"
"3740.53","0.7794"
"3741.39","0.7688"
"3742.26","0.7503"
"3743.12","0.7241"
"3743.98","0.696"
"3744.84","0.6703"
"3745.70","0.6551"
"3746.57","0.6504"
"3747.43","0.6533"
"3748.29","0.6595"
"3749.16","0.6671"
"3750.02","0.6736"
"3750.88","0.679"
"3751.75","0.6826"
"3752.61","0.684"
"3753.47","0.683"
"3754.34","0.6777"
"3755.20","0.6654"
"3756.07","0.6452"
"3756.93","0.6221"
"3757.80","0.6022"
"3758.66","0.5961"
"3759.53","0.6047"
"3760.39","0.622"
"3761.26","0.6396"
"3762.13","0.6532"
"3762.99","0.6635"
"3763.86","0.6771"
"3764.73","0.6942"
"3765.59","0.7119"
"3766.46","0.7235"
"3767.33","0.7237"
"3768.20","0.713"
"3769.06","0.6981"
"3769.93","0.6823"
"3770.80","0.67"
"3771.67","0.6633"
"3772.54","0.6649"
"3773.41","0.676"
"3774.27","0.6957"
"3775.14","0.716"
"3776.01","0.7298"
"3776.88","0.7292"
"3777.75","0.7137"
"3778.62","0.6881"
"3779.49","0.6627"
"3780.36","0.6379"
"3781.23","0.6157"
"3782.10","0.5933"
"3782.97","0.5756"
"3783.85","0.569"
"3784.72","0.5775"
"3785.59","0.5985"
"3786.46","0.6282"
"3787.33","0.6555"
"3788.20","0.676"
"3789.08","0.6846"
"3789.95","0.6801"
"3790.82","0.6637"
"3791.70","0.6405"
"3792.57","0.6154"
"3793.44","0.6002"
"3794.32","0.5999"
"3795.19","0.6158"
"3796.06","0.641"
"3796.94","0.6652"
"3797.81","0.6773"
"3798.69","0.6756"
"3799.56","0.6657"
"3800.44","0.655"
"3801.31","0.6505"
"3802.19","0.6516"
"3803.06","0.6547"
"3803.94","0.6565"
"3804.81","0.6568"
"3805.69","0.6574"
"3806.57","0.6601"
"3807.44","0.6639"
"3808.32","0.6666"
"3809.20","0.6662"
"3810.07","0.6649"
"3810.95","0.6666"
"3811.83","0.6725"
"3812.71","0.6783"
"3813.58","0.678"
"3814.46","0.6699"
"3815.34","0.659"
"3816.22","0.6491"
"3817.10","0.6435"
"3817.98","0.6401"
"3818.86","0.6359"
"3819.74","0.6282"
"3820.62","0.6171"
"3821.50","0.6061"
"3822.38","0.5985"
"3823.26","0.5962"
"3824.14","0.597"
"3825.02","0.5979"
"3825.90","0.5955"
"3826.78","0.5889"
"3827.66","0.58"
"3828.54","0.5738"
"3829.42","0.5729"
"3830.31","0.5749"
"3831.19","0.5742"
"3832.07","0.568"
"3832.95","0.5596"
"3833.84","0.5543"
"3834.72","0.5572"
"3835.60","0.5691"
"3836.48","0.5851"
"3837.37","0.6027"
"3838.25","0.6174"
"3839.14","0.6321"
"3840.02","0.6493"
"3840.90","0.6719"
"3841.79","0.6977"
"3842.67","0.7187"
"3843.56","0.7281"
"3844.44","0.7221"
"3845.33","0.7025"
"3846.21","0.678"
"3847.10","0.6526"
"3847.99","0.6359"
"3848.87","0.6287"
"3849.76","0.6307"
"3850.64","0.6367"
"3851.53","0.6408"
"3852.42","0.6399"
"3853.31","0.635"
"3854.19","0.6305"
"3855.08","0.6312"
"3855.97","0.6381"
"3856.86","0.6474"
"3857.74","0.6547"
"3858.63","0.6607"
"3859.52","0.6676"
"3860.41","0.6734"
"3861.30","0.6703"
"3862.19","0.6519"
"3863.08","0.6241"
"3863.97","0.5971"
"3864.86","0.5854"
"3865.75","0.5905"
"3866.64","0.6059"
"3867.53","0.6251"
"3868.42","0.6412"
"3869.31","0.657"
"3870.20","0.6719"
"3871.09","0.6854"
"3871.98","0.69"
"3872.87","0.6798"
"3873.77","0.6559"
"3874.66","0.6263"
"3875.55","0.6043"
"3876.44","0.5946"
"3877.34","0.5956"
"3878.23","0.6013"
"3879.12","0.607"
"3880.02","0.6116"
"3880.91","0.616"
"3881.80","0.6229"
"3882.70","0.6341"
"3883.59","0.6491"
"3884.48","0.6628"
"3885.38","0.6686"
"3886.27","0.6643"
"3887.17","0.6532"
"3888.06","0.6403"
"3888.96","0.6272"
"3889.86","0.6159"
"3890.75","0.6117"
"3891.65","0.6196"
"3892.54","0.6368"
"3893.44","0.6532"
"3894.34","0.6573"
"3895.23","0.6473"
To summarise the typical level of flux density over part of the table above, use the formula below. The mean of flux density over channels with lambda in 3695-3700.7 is 0.65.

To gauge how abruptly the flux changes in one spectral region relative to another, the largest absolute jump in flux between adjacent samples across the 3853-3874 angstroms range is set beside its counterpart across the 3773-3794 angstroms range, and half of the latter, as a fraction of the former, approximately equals 0.53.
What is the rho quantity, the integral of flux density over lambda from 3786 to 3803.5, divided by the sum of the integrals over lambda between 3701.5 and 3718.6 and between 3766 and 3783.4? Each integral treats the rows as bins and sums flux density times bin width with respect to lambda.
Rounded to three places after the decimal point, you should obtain 0.480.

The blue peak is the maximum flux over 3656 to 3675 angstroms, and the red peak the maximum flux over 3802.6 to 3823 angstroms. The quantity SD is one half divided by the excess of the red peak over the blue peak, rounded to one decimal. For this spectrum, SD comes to -12.2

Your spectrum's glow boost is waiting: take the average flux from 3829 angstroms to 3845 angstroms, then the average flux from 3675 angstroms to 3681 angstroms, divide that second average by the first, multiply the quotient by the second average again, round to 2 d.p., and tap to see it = 0.71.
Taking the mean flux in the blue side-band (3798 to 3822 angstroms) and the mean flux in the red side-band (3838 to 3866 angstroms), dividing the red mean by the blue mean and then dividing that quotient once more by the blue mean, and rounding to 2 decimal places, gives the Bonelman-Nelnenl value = 1.52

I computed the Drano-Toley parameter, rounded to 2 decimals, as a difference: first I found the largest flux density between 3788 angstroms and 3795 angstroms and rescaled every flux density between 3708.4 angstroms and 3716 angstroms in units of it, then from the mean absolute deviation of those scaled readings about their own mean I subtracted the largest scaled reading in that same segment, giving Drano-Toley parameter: -1.07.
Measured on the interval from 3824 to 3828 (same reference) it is -0.86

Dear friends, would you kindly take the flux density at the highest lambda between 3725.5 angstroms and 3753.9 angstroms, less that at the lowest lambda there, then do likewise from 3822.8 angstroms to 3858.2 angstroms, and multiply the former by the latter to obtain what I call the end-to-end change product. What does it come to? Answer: -0.0076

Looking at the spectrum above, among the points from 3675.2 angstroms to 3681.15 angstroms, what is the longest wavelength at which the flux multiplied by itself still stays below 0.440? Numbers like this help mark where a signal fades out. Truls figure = 3680.73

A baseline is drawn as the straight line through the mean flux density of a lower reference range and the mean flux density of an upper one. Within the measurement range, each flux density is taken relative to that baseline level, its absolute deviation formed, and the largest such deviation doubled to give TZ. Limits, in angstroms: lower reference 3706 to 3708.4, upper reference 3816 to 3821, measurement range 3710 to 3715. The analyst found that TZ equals 0.159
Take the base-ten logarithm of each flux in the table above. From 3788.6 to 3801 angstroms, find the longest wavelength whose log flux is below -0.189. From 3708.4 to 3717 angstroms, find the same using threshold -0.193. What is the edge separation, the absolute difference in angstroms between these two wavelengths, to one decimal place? 83.8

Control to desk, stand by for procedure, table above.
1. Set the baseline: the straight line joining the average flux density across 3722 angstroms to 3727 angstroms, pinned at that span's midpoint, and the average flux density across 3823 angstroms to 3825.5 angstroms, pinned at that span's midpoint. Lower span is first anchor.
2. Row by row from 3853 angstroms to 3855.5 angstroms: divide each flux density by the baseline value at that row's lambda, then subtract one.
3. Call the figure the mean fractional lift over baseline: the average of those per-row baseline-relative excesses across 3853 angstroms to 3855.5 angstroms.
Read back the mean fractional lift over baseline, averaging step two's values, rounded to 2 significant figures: 0.22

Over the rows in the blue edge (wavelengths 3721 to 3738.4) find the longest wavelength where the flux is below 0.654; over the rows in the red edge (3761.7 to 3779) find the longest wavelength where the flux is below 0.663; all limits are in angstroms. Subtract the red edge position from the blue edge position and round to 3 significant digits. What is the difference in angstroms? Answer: -28.5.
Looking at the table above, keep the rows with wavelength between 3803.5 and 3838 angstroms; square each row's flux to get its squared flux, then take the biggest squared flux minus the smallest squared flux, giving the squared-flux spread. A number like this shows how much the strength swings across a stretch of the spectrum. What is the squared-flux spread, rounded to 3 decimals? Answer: 0.153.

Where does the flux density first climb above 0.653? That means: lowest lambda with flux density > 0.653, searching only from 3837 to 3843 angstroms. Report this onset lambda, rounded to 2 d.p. 3840.90 angstroms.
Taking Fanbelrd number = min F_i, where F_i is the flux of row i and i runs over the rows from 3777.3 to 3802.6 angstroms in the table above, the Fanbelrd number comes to 0.569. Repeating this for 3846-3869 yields 0.5854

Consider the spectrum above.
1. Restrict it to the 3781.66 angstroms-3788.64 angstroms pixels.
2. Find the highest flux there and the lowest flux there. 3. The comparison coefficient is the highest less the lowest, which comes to 0.107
